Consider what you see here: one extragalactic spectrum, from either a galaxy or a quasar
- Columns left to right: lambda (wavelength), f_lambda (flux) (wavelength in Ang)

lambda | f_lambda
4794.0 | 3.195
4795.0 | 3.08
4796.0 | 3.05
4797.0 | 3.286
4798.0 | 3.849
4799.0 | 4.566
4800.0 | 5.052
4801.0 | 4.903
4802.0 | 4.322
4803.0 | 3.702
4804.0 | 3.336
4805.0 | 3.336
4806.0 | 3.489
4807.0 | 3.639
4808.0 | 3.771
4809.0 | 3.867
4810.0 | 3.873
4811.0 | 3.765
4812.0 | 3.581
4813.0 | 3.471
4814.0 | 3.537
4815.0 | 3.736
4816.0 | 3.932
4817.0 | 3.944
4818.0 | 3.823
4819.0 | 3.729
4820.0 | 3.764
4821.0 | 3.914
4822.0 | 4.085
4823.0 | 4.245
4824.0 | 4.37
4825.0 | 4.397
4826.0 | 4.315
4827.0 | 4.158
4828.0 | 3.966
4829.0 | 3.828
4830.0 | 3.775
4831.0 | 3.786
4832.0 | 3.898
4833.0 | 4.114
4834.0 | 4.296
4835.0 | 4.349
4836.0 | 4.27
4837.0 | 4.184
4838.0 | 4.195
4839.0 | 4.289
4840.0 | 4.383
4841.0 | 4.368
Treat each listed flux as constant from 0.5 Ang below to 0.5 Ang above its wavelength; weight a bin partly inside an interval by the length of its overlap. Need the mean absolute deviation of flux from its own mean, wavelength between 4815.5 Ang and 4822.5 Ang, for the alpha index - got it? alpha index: 0.10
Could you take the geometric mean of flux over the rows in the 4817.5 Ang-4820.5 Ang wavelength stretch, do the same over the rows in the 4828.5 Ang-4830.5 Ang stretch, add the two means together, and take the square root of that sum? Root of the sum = 2.75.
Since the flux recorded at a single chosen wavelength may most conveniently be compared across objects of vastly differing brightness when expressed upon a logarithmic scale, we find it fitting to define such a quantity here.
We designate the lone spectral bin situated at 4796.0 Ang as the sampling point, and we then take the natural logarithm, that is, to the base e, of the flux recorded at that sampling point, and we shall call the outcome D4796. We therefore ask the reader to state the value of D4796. 1.12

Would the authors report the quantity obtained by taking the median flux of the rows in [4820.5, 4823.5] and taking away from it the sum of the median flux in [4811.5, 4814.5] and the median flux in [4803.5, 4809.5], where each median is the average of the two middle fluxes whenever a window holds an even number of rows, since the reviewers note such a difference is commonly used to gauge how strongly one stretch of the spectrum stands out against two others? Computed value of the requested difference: -3.02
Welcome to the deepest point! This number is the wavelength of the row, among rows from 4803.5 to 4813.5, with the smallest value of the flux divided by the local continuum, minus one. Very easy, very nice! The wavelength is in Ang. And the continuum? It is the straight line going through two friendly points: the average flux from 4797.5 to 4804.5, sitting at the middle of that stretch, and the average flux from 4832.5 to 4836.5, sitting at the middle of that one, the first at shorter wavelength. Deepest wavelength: 4805.0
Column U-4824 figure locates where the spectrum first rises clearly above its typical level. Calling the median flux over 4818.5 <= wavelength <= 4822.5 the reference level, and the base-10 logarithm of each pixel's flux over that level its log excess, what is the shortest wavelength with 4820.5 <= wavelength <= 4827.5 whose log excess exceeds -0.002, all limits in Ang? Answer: 4821.0 Ang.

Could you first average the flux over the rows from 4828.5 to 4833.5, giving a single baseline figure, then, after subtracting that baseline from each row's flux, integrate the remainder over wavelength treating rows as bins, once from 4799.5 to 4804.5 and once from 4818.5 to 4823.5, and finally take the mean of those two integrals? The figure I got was 1.1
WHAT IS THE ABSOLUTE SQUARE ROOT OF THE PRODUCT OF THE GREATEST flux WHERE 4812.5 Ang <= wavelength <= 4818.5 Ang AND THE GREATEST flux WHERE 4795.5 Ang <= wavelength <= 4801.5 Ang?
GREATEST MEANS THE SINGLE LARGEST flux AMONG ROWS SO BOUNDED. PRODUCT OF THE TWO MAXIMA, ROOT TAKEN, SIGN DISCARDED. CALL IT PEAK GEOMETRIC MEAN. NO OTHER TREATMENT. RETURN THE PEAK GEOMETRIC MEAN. 4.46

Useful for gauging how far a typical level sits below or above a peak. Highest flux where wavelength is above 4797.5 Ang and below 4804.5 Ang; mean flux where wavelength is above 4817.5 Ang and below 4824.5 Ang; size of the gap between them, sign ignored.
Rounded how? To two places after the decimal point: 1.06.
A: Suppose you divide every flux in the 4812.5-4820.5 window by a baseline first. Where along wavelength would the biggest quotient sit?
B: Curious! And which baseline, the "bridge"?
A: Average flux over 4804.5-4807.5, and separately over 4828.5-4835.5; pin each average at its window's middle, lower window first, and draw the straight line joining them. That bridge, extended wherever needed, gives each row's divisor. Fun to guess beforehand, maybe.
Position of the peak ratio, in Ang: 4816.0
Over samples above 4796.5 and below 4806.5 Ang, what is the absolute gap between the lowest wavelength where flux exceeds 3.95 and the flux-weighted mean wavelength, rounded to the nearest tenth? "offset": 2.3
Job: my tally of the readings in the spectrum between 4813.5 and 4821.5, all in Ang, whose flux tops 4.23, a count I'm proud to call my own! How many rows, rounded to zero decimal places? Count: 0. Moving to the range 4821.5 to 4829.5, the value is 4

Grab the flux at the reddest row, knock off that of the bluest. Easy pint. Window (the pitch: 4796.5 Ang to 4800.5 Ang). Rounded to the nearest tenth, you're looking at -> 1.8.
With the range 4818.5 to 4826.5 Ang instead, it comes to 0.6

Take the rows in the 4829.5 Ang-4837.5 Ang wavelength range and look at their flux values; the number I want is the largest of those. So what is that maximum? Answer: 4.349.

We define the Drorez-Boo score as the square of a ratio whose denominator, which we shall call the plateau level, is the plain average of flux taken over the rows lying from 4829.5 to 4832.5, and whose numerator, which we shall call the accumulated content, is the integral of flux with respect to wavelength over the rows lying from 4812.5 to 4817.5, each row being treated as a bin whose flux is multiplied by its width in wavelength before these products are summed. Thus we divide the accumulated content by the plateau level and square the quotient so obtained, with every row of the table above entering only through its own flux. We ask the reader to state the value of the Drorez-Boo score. 24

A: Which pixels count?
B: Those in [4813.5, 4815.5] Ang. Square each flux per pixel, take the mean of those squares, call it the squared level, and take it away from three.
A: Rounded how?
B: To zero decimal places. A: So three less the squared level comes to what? -10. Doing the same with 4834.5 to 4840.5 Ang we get -15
